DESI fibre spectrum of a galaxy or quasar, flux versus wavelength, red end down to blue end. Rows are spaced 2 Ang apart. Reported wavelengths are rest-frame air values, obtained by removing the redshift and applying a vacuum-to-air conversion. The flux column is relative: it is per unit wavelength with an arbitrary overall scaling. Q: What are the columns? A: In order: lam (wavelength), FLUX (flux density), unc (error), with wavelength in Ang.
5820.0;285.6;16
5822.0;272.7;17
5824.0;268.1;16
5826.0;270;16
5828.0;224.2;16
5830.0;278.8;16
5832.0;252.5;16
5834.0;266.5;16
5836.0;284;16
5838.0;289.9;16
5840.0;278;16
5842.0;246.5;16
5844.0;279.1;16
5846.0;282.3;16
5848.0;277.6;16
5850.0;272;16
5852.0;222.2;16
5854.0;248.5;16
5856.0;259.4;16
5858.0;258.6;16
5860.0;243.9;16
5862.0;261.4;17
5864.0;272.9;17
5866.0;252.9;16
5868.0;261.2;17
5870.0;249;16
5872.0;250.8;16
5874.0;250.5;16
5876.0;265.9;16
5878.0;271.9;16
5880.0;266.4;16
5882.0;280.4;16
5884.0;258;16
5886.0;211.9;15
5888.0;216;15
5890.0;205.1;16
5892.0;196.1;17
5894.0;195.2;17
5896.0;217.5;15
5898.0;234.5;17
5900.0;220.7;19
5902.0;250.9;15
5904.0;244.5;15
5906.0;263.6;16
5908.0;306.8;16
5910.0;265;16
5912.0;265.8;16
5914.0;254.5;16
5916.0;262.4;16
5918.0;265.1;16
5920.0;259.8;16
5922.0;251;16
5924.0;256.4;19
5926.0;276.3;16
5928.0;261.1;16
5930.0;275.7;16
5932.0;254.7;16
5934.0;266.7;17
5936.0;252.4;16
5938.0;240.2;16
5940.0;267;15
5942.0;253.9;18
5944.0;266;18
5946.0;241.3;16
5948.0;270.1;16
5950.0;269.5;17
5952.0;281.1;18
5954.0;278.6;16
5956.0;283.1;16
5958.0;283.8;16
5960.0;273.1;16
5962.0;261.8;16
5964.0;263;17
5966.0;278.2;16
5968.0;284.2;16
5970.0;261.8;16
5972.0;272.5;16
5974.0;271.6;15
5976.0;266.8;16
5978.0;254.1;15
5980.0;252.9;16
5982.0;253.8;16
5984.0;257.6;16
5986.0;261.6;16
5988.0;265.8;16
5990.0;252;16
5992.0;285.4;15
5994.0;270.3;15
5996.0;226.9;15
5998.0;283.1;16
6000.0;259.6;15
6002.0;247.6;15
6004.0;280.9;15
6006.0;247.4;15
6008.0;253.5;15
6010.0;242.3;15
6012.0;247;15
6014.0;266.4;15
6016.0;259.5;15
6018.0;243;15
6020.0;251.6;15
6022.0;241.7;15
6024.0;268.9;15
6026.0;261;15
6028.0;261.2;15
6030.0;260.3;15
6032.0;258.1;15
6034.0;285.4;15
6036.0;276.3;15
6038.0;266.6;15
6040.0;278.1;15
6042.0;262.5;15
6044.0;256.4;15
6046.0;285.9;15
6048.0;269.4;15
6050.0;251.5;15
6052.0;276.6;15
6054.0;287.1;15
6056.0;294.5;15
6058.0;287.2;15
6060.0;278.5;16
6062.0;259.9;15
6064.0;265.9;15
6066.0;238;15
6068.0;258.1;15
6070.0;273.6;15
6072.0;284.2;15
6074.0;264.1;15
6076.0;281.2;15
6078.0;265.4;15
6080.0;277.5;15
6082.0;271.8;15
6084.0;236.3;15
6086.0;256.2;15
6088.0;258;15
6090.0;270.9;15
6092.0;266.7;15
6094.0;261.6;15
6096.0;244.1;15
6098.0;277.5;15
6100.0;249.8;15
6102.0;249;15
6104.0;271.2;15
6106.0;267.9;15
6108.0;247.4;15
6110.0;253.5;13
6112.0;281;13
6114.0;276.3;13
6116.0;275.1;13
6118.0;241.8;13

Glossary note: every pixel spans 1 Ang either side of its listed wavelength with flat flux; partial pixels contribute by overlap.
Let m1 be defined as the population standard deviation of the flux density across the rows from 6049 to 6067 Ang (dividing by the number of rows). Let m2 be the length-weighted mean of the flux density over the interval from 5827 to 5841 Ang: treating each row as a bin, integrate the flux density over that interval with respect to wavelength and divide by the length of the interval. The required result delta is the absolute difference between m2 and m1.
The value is 250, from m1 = 18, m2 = 268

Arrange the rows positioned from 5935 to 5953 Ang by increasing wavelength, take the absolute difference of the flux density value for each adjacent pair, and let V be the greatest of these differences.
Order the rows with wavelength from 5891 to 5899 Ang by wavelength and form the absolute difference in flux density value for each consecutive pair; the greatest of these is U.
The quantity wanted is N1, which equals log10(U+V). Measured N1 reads 1.71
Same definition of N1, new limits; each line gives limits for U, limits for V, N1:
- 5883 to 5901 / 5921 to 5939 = 1.83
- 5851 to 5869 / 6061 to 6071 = 1.73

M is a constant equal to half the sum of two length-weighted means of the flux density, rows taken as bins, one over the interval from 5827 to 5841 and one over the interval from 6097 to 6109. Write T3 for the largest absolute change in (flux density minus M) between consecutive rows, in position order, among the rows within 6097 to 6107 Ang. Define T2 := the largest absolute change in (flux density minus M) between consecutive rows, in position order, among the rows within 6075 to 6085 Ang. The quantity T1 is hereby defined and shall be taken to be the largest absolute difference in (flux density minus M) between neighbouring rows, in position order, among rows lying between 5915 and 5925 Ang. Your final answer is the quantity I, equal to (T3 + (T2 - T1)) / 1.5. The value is 36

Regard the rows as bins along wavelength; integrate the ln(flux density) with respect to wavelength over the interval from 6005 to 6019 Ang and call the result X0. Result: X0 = 77.4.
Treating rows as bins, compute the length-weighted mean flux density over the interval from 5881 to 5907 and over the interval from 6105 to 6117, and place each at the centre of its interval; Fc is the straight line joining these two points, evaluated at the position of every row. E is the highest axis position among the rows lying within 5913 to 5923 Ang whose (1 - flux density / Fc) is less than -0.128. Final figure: 5918.0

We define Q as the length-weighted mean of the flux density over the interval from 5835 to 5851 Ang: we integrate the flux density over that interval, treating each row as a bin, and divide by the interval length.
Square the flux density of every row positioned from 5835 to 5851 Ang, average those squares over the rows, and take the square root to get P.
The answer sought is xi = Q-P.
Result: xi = -0.27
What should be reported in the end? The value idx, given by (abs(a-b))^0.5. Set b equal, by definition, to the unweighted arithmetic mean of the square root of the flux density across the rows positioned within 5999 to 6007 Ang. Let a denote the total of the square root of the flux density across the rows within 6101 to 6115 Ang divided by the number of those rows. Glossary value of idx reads 0.39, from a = 16.2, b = 16.1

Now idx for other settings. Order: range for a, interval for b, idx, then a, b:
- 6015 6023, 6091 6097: 0.52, 15.8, 16.0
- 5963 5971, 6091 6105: 0.60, 16.5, 16.1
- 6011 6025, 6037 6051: 0.64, 15.9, 16.3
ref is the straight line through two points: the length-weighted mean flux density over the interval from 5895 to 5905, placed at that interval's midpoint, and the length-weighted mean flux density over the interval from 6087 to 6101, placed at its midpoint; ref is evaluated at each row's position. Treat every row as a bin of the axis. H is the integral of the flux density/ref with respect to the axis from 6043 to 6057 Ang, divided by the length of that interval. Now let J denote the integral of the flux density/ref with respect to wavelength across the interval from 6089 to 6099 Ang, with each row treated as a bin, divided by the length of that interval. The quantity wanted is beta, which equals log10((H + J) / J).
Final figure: 0.315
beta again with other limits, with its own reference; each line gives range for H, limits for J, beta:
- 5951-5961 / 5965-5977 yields 0.309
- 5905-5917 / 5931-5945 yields 0.315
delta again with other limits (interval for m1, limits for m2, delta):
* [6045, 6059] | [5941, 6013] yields 250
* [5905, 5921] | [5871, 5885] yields 248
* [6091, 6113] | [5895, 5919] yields 242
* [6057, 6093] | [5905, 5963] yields 252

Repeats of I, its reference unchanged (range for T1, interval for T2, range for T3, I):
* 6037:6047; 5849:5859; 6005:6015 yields 26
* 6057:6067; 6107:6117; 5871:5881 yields 10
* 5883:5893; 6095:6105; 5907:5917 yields 19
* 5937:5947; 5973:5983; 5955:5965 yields -2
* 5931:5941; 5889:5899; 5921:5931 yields 10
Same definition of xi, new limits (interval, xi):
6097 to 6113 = -0.32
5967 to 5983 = -0.21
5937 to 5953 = -0.36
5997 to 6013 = -0.43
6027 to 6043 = -0.16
